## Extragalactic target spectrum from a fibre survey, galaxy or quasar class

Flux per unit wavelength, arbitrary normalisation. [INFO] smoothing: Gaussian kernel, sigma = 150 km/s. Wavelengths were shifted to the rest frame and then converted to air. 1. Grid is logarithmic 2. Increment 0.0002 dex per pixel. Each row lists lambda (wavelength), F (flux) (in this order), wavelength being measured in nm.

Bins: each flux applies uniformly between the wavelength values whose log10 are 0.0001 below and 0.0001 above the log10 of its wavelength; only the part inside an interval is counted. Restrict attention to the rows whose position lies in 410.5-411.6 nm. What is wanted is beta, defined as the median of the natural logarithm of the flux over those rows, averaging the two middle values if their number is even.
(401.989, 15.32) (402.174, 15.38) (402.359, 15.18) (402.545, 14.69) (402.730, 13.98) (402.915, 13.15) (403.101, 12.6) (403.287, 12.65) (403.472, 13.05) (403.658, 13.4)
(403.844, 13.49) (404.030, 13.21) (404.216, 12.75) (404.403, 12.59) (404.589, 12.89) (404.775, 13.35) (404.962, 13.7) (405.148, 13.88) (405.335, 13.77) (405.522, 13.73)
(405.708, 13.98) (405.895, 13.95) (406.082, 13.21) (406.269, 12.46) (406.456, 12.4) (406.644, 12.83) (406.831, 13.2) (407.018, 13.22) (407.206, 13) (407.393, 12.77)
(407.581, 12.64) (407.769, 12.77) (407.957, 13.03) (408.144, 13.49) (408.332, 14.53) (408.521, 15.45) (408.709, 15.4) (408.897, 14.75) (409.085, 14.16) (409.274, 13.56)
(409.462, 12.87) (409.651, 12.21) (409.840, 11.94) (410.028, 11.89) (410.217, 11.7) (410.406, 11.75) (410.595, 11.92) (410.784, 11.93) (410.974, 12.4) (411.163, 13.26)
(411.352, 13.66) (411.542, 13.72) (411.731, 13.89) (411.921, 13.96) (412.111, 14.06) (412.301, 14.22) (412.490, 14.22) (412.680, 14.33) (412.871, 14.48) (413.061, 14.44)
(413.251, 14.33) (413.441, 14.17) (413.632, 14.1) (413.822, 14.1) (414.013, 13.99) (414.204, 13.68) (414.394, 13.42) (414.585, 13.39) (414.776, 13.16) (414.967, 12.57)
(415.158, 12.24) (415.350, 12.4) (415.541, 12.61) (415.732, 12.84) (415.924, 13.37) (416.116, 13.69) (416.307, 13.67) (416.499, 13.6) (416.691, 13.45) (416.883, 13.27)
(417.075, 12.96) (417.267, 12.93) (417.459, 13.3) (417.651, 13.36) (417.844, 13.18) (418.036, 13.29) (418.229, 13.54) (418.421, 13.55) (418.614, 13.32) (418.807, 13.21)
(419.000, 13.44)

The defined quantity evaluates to 2.55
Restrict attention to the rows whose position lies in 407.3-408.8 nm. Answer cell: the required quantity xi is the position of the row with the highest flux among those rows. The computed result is 408.521 nm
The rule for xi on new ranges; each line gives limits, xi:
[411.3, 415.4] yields 412.871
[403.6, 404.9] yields 403.844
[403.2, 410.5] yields 408.521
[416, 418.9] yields 416.116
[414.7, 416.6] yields 416.116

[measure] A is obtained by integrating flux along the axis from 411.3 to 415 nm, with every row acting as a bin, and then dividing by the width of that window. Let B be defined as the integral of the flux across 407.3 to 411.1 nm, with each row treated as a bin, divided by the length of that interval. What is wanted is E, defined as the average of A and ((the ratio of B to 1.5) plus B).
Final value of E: 17.84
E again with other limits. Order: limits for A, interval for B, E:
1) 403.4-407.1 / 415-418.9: 17.61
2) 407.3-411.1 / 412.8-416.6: 17.78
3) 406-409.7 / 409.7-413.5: 17.79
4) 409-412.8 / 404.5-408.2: 17.55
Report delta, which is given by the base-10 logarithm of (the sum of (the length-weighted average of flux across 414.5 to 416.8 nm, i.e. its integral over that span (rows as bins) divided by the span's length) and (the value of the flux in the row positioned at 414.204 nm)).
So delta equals 1.43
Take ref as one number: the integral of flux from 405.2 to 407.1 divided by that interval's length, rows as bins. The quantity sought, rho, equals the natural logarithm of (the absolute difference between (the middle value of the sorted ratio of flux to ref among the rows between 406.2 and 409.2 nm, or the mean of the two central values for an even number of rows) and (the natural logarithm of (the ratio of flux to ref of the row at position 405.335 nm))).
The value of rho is -0.05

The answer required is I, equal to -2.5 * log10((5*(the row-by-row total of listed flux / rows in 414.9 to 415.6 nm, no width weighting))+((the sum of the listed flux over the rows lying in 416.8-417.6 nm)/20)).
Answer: -6.00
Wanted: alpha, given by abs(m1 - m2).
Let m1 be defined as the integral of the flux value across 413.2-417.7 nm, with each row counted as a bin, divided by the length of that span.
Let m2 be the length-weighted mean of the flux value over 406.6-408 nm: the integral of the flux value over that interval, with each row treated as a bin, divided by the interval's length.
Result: 0.42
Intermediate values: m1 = 13.3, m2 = 12.9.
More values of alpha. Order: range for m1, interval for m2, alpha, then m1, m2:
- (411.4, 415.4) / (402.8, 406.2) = 0.47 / 13.8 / 13.3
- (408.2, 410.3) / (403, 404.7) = 0.54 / 13.5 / 13.0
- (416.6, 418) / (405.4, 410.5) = 0.01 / 13.2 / 13.2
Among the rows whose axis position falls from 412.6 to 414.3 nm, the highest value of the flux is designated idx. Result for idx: 14.48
